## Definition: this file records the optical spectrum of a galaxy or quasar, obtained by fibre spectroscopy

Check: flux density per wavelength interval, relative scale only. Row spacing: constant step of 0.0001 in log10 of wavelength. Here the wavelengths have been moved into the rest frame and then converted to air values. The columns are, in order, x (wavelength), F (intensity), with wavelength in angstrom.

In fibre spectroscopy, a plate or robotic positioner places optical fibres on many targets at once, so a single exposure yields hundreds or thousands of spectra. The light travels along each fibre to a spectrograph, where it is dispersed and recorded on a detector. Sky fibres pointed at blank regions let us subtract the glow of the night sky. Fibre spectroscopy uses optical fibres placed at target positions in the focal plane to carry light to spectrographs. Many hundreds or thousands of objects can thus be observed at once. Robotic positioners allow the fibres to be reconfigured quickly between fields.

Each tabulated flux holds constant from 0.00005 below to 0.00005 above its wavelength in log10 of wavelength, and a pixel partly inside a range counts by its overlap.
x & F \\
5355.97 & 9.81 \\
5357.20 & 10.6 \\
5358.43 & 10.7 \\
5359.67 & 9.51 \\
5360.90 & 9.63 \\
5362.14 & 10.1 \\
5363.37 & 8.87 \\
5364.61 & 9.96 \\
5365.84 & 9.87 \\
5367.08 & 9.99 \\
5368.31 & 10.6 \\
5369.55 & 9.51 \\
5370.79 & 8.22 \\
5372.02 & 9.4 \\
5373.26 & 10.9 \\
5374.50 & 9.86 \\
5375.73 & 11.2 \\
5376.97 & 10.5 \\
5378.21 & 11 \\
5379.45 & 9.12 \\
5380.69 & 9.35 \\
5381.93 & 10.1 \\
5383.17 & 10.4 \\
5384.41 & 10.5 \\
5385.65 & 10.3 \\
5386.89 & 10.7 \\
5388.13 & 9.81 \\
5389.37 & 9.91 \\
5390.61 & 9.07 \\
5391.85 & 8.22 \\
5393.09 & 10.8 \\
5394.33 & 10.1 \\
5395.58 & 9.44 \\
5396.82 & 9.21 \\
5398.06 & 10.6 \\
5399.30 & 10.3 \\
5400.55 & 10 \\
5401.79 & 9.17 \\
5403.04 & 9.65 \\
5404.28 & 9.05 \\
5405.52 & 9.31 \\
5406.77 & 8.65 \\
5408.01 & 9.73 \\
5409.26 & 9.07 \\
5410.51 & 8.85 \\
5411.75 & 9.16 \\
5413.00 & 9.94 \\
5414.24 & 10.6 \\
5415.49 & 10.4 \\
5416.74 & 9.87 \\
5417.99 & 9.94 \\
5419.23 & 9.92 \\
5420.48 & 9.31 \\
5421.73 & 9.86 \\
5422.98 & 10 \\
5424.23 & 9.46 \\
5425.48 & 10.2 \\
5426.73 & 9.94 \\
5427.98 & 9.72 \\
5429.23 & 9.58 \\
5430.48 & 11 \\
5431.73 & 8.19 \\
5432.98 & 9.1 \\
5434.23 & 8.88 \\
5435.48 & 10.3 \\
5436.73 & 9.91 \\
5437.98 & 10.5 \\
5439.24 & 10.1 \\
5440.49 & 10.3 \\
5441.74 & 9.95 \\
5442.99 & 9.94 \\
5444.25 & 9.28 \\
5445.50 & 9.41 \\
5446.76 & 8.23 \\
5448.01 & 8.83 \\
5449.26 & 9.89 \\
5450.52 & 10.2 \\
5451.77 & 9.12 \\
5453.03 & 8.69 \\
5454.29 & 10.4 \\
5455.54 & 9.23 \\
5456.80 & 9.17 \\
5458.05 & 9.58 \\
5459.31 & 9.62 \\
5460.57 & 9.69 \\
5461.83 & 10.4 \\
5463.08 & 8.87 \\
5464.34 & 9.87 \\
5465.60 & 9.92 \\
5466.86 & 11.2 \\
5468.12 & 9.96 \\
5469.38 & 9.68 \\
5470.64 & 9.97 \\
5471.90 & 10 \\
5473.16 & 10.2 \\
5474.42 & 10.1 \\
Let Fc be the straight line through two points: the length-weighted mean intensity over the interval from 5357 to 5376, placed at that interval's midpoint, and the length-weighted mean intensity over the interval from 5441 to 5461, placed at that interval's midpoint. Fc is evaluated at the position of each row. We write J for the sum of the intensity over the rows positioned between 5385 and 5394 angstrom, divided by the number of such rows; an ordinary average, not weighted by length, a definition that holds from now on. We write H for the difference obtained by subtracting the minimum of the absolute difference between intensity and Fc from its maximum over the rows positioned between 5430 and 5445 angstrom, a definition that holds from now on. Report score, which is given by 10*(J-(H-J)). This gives 184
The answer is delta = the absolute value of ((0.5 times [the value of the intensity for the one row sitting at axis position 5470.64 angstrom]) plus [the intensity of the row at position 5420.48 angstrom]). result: 14.3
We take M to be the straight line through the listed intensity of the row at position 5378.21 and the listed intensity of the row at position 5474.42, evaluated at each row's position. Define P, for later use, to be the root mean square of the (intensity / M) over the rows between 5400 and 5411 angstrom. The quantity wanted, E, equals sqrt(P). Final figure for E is 0.930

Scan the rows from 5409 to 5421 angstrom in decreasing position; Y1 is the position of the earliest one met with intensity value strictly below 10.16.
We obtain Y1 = 5420.48 angstrom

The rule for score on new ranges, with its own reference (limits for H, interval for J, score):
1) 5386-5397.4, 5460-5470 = 184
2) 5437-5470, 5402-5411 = 166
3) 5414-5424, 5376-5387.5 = 197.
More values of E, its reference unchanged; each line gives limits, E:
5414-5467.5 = 0.968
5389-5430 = 0.951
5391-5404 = 0.951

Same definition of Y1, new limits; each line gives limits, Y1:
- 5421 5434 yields 5432.98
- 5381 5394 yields 5391.85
